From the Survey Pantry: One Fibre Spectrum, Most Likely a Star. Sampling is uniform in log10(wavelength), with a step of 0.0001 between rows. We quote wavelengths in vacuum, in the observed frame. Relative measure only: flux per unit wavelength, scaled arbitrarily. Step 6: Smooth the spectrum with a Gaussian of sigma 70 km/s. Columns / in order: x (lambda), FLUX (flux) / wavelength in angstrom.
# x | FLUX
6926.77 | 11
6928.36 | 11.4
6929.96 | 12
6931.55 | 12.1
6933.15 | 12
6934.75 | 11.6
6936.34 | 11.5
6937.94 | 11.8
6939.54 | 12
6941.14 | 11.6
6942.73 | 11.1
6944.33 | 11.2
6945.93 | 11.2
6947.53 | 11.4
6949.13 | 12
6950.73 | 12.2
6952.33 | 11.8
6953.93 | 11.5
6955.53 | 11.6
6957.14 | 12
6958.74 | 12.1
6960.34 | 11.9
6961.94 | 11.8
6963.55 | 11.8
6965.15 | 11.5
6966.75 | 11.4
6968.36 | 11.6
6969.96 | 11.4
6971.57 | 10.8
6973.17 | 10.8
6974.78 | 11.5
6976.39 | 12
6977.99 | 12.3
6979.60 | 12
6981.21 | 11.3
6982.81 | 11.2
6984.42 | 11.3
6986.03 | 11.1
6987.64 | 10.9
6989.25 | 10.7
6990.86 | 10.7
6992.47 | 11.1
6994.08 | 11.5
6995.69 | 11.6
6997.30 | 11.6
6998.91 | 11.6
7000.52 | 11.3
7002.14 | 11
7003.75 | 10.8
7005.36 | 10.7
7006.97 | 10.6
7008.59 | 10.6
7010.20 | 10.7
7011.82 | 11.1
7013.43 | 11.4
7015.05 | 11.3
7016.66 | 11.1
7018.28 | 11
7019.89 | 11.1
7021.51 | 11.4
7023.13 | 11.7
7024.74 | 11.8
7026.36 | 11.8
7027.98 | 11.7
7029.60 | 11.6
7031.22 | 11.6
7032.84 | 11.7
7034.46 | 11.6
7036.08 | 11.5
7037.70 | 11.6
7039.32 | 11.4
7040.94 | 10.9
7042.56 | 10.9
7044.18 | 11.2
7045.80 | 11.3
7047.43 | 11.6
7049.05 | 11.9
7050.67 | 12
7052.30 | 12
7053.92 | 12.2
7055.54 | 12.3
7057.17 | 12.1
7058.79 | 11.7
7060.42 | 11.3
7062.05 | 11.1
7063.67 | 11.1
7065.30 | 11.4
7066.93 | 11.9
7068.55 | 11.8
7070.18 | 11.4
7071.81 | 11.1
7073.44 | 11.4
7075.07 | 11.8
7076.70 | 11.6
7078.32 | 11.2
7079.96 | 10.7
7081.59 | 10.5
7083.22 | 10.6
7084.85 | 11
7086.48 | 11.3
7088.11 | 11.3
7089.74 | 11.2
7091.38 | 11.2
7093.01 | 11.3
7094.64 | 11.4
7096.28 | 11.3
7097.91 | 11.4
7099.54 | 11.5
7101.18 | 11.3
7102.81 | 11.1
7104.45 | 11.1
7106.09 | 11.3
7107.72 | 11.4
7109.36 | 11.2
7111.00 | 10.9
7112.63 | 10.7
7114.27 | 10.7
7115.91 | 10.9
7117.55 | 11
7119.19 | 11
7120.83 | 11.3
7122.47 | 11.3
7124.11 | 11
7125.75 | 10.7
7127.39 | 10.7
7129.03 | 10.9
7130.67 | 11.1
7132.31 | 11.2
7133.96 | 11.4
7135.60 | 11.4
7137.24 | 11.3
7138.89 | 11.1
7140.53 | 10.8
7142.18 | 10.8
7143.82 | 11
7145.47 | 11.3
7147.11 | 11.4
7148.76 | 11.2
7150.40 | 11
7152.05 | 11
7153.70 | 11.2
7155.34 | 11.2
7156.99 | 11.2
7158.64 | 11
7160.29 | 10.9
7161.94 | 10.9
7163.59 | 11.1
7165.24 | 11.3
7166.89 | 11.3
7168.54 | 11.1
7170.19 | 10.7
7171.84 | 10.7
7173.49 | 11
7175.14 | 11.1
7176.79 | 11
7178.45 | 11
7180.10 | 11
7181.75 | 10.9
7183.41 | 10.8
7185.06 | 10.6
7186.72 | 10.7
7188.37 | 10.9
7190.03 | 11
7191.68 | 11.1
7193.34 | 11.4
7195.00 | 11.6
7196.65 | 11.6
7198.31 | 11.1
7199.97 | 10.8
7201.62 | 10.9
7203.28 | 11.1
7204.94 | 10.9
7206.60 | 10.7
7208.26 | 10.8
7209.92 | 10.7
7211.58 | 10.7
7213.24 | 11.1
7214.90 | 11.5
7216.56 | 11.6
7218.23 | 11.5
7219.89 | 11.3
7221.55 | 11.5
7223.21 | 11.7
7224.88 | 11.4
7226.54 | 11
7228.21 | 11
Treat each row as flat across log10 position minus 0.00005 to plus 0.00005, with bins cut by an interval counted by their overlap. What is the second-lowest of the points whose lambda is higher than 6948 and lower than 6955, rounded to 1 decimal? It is 11.8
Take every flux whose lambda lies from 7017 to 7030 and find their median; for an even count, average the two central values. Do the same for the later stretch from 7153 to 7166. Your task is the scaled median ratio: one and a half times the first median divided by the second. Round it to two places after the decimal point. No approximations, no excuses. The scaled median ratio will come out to 1.57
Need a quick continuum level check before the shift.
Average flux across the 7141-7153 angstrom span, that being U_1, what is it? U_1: 11.1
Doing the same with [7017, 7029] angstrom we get 11.5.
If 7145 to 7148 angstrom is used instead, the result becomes 11.4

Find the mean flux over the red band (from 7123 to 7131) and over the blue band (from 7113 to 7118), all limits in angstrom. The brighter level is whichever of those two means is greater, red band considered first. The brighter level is 10.9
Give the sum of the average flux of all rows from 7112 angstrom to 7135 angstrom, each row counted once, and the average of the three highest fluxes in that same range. 22.3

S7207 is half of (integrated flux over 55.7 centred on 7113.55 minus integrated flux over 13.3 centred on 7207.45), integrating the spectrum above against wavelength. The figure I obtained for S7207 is 238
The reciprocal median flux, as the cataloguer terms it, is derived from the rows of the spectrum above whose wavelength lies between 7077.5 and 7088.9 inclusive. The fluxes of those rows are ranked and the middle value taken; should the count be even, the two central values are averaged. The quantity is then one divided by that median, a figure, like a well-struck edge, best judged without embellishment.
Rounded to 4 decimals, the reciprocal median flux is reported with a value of 0.0909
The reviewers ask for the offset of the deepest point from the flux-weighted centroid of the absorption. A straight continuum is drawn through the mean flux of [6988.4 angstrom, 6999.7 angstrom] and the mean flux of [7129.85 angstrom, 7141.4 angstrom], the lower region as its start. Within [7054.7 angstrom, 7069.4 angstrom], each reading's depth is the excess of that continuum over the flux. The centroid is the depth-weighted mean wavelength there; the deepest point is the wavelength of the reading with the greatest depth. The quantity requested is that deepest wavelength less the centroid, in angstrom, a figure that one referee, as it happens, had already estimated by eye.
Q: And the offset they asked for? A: 1.5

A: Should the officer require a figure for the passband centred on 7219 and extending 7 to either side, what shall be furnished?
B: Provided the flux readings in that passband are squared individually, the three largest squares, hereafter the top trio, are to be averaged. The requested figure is 135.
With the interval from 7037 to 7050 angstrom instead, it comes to 137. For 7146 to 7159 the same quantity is 127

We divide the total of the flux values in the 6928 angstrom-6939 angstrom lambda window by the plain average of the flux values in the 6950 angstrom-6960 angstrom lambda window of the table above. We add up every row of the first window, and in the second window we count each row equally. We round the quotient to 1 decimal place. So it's 6.9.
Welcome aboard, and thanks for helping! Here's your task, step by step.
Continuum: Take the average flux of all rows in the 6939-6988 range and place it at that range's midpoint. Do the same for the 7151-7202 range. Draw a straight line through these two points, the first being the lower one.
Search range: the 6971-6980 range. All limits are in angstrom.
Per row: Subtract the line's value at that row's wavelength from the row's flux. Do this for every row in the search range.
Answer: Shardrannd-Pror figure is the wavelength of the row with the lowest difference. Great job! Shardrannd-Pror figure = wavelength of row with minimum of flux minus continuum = 6971.57 angstrom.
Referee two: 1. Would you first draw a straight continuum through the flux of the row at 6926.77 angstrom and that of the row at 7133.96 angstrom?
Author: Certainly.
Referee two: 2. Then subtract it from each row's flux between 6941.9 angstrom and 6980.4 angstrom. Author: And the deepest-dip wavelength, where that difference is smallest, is 6973.17 angstrom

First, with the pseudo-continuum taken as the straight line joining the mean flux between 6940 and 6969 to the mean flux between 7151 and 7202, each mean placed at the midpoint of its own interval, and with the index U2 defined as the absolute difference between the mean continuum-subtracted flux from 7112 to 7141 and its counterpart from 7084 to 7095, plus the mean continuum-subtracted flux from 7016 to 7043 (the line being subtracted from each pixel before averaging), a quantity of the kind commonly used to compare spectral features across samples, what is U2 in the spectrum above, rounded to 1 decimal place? 0.1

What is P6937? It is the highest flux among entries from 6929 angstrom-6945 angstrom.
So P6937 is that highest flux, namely 12.1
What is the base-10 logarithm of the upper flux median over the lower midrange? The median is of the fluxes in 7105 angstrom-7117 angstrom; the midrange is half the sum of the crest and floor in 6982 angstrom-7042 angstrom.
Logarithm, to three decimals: -0.012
